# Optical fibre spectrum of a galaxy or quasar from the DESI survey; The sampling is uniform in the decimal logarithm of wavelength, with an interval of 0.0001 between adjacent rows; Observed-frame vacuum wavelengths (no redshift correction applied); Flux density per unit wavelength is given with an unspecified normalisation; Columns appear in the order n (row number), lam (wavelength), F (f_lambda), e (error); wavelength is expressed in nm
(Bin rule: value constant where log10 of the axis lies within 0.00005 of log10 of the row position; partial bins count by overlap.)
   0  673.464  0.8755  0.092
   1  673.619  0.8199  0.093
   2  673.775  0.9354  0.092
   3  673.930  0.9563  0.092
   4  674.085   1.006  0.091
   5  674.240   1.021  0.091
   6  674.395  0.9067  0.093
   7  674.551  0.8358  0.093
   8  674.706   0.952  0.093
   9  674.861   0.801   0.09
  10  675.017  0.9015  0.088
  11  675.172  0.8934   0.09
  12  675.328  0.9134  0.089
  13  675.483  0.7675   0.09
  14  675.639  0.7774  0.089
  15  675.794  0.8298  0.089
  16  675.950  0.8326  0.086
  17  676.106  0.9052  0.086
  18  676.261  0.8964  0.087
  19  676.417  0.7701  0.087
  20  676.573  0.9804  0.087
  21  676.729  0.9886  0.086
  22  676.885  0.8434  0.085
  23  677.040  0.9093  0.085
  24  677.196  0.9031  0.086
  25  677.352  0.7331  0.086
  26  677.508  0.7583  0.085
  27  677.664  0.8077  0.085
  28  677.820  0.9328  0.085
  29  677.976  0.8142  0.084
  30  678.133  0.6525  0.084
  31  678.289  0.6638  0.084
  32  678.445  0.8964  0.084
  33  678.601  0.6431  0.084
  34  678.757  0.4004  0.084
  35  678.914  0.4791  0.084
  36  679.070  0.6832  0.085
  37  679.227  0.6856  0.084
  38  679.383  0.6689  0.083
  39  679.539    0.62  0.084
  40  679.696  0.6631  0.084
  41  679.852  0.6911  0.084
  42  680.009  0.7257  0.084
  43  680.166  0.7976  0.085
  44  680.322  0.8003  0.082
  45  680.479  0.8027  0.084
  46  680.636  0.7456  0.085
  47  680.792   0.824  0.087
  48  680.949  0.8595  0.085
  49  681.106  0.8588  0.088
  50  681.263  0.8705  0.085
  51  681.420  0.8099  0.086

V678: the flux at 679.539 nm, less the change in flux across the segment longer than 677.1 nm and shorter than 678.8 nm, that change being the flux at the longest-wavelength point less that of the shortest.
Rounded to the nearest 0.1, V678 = 1.1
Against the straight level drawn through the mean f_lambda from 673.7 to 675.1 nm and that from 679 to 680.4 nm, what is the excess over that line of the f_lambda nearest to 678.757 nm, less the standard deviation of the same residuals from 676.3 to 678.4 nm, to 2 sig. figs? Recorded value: -0.44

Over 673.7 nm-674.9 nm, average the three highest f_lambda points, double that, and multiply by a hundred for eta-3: 199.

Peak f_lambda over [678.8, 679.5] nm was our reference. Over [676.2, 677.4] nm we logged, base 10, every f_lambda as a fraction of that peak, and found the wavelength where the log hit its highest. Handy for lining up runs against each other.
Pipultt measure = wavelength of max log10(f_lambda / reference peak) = 676.729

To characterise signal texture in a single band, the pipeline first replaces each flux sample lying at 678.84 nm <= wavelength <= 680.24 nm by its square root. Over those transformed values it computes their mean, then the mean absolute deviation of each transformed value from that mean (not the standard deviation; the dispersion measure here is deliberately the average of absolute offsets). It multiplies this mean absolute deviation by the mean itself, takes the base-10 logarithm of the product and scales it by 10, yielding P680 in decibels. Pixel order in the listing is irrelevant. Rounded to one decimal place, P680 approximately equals -15.6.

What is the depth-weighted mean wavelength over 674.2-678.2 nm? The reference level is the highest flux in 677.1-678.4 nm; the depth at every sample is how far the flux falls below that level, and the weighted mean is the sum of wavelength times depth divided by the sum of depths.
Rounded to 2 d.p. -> 676.69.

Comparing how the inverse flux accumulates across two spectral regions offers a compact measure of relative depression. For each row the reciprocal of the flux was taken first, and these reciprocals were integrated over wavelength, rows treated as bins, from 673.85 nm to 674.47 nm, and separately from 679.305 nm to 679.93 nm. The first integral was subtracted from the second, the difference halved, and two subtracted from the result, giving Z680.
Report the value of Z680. -1.85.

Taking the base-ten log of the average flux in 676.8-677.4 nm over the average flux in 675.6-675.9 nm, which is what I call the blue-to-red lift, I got 0.02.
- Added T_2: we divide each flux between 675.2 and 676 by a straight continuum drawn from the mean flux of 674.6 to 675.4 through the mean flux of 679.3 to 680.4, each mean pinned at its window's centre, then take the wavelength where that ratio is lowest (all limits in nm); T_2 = 675.483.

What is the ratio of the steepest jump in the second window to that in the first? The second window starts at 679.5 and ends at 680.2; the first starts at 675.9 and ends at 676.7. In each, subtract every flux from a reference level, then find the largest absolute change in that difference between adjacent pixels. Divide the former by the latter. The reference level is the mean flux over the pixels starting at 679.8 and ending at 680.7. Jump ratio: 0.34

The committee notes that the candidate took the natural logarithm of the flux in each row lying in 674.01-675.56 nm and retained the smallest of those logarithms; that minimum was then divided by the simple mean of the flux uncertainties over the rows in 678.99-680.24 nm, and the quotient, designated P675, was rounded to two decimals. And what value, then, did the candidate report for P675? -3.15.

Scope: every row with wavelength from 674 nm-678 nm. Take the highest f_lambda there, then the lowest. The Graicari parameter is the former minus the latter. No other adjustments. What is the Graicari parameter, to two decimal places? 0.29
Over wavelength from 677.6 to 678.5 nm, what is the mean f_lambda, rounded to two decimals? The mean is 0.79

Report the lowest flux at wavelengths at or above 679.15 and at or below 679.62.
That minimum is 0.62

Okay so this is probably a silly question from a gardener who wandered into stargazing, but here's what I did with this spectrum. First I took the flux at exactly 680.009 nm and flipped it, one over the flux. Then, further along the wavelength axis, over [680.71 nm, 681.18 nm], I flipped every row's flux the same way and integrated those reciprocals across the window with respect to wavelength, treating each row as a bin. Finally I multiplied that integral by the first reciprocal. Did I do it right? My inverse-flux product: 0.77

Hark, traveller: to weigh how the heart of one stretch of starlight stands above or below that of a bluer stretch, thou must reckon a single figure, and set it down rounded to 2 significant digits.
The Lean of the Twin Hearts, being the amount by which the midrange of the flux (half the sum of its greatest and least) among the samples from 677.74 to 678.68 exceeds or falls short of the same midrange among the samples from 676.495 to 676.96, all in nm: -0.13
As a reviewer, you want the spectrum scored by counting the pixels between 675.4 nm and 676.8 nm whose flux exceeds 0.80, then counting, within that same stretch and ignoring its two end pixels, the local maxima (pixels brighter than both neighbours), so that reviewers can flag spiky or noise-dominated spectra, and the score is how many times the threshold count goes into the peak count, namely 0.17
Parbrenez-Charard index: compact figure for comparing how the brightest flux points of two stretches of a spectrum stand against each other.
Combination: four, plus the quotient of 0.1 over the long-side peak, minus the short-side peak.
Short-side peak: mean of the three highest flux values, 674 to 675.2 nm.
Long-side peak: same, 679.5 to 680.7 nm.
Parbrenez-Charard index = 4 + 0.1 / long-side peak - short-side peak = 3.13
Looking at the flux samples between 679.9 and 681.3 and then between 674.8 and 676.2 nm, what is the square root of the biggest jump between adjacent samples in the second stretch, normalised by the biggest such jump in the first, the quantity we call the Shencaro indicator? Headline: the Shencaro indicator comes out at 1.36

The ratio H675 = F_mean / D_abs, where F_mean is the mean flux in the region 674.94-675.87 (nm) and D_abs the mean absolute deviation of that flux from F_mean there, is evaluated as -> 15.2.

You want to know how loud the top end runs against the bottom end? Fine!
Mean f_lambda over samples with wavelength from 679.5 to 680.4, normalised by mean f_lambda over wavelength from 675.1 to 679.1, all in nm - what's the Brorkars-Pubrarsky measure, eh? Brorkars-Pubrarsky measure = 0.90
